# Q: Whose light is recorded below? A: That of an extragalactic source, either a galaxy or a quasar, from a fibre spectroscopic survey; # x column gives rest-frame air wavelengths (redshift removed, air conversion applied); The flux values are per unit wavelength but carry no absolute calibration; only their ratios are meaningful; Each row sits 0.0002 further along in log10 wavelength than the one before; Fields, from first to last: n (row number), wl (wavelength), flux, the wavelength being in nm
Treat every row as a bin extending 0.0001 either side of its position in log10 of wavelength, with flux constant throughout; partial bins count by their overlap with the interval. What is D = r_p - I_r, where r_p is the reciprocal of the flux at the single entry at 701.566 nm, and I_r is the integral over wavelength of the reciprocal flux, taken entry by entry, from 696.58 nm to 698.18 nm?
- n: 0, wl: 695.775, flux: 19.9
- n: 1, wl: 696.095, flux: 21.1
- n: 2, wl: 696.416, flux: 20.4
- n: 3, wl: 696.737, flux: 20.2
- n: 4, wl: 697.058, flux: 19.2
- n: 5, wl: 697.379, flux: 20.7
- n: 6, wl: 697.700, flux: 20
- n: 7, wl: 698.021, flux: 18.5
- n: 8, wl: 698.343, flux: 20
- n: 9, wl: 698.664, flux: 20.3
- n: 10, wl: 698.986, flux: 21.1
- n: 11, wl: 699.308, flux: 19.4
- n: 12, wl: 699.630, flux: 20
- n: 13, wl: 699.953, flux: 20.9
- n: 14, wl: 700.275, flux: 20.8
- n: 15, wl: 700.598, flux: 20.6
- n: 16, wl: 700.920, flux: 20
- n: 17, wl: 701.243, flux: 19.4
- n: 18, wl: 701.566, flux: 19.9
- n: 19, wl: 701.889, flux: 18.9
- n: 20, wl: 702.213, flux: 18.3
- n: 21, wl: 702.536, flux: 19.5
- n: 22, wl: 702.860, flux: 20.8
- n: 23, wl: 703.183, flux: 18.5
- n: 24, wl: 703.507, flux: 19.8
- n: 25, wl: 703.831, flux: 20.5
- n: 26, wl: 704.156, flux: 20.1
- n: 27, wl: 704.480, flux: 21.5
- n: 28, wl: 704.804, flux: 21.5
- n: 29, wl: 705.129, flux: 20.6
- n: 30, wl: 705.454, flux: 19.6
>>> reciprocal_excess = -0.031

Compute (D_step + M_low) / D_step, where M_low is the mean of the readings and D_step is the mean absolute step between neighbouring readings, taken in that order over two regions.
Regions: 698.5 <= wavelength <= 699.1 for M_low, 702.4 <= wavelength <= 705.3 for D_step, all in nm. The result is 21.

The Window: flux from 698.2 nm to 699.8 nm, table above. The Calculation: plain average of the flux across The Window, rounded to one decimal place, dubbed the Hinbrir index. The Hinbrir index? 20.2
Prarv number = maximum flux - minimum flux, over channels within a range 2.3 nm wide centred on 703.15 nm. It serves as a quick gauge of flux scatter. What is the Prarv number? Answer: 2.50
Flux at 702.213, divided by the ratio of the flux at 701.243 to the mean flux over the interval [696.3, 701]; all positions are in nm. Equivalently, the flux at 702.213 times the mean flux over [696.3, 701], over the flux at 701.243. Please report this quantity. 19.0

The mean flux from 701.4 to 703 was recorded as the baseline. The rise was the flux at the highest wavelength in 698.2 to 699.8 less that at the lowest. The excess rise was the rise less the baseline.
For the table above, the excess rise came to -19.5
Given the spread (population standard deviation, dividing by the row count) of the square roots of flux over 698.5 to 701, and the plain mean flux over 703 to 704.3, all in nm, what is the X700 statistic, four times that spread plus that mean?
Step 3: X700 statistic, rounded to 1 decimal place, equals 20.0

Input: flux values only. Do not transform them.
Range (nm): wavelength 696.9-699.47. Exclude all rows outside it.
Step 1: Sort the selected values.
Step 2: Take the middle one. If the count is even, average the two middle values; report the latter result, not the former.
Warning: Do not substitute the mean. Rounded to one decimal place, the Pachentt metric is 20.0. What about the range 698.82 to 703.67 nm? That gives 19.9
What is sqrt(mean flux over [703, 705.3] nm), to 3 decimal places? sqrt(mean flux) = 4.512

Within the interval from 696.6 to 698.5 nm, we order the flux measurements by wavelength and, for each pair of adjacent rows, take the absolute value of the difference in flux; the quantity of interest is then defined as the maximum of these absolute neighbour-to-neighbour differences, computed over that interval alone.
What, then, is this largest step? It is 1.5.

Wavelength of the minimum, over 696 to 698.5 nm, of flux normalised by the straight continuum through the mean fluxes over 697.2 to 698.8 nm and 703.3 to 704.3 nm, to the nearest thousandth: 698.021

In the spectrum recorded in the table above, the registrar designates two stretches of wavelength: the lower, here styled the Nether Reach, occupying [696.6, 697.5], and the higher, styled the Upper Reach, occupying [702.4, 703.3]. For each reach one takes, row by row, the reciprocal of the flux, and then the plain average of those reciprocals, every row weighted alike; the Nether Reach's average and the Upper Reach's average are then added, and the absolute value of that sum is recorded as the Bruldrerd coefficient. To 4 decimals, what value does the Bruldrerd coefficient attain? 0.1011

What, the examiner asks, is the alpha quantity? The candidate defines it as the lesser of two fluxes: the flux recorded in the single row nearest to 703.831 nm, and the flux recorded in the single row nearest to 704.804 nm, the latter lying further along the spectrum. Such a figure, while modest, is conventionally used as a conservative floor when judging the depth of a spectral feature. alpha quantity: 20.5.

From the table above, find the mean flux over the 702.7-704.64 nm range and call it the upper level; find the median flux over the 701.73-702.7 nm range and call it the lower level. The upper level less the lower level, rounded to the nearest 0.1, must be 1.3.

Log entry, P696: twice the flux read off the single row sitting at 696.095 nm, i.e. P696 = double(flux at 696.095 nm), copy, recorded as 42.2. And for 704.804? 43.0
